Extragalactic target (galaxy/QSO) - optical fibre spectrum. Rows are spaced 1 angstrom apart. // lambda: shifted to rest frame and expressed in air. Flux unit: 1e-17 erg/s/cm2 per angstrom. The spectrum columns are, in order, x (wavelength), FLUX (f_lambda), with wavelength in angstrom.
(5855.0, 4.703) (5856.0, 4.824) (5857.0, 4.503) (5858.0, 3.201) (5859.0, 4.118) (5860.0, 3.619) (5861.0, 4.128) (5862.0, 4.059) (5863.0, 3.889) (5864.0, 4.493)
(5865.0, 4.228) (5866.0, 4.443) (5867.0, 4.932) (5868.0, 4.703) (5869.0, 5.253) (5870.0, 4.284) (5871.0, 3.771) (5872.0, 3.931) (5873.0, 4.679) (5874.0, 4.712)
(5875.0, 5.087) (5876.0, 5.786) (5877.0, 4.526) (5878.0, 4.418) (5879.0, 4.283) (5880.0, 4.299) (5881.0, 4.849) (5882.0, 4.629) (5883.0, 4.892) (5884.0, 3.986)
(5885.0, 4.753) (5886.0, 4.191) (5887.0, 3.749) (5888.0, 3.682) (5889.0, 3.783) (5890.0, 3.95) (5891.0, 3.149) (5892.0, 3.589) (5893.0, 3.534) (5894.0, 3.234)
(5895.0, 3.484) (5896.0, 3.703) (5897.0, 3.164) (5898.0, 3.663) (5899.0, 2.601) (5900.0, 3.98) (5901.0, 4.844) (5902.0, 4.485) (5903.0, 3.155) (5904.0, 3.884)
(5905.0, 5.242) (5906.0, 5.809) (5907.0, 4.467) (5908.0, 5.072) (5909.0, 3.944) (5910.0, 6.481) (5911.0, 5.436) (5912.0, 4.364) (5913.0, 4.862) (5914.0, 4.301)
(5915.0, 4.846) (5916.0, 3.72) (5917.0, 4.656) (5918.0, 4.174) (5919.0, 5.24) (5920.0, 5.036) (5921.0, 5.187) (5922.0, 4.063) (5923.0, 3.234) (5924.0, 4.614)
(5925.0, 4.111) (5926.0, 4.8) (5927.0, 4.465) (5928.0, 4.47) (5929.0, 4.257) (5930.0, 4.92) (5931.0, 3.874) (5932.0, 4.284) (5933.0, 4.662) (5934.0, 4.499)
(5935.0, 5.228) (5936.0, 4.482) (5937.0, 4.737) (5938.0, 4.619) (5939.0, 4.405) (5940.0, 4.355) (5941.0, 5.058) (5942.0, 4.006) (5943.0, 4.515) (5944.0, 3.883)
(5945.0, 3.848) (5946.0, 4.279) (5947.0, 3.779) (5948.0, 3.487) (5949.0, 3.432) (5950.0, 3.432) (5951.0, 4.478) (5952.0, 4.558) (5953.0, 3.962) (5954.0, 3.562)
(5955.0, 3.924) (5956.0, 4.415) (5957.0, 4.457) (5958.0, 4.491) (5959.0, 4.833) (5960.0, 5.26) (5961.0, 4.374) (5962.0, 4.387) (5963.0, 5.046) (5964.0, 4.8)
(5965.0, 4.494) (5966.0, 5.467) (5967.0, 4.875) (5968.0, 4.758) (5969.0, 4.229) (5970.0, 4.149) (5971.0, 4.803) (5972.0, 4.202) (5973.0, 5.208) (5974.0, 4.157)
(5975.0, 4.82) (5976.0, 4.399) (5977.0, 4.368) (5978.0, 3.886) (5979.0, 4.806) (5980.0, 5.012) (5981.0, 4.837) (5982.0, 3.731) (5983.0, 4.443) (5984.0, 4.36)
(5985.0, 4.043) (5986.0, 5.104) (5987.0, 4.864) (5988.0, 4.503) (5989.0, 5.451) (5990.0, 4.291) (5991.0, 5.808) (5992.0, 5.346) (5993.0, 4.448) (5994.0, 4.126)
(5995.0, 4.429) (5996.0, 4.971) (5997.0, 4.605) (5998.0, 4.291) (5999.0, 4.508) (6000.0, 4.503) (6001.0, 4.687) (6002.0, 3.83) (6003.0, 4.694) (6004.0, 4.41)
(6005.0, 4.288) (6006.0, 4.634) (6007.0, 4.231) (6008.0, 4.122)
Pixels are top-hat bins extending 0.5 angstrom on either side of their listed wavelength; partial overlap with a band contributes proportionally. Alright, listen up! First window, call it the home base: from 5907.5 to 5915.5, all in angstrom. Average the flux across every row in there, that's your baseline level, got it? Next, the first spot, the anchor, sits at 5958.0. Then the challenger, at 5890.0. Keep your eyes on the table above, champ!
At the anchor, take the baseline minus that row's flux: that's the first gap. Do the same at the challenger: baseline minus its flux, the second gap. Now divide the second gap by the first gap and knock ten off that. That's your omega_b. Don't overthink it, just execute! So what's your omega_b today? -7.7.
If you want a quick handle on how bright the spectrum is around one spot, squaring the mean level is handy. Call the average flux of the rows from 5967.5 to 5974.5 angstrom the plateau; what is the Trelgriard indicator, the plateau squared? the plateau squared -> 20.3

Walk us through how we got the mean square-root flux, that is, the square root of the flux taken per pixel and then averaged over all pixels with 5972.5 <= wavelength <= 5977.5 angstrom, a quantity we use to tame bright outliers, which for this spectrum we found 2.14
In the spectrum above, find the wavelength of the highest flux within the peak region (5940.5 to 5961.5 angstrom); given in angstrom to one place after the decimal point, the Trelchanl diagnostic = 5960.0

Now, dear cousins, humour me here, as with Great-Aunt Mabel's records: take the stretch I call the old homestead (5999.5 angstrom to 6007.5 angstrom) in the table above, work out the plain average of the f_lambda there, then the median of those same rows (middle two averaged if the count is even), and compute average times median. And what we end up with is 19.7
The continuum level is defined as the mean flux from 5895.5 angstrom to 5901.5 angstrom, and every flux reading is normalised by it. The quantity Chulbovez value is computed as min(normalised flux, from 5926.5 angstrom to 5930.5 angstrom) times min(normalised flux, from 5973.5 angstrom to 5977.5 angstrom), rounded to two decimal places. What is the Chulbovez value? 1.32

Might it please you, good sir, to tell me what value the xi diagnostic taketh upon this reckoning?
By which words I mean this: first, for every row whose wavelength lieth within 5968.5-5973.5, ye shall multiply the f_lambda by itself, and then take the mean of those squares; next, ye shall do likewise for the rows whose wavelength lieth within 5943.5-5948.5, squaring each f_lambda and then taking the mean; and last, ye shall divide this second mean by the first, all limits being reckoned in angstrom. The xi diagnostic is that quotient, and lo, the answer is 0.72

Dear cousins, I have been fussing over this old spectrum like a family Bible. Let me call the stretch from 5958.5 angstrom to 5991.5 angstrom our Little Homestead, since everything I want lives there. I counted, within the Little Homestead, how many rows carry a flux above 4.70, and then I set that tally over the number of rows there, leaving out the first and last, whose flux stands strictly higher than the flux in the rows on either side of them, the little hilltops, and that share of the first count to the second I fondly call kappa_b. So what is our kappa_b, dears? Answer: 1.7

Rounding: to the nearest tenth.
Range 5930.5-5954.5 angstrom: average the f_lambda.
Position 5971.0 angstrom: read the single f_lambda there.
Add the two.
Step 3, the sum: 9.0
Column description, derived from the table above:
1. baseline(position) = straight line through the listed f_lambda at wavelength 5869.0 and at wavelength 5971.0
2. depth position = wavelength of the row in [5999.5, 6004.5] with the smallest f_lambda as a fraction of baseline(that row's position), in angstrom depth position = 6002.0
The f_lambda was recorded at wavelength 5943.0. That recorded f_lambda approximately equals 4.515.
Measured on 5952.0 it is 4.558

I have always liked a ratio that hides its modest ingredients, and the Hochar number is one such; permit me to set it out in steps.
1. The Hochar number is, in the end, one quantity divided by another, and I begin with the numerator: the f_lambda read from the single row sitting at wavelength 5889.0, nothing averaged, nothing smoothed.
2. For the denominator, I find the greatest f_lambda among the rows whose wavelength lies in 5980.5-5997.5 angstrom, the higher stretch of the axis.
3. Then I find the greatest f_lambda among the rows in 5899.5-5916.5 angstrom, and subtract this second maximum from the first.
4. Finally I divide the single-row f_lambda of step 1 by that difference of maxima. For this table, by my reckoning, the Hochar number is -5.6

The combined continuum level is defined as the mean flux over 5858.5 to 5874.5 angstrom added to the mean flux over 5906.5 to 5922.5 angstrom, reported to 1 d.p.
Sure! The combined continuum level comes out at 9.1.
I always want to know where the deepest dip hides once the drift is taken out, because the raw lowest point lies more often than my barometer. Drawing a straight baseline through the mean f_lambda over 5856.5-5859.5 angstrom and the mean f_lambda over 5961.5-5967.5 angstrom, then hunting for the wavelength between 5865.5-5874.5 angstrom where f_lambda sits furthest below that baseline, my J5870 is 5871.0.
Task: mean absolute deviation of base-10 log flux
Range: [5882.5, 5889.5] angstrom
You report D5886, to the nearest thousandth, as 0.041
